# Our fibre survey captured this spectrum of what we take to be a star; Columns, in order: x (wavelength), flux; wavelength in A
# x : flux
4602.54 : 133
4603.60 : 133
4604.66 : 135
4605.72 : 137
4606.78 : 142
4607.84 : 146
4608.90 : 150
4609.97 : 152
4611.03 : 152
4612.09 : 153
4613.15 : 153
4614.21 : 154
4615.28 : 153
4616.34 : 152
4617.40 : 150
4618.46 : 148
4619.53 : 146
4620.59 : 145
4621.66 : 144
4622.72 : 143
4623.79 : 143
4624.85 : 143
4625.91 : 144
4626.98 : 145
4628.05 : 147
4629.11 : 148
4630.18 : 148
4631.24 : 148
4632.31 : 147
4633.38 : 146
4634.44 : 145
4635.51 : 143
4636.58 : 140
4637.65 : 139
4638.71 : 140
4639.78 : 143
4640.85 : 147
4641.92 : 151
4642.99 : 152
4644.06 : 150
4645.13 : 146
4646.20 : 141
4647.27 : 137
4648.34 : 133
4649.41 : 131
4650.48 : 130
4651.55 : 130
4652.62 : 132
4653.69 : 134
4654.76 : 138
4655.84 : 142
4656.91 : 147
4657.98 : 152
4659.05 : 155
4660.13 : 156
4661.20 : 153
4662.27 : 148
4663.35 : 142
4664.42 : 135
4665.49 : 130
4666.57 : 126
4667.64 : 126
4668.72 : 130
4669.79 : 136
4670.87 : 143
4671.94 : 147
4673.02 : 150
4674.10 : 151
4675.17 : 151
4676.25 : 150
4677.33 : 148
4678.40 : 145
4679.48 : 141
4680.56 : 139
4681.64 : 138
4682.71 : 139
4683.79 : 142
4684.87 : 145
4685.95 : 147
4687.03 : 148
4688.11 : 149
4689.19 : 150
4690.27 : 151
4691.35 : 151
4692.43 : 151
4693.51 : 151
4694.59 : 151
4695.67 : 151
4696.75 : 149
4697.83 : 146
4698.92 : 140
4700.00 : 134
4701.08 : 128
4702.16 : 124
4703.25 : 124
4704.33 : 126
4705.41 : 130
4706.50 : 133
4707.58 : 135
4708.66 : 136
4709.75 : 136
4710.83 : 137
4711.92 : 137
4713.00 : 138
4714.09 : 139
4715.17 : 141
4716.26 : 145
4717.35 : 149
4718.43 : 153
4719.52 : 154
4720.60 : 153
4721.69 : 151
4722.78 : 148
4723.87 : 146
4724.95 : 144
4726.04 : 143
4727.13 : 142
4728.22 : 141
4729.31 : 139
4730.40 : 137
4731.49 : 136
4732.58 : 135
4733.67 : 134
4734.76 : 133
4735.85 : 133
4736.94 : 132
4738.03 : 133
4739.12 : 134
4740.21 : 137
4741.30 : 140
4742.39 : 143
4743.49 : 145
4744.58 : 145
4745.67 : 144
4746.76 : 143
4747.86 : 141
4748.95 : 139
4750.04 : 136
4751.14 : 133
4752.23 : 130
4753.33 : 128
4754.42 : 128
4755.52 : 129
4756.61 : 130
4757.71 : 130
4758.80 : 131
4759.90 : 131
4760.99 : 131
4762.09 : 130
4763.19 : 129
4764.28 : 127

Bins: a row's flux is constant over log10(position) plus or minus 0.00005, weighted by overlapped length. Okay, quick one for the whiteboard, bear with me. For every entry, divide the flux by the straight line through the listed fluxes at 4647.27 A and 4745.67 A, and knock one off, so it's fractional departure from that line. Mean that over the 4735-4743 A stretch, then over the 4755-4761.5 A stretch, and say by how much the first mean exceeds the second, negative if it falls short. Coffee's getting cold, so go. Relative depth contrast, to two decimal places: 0.05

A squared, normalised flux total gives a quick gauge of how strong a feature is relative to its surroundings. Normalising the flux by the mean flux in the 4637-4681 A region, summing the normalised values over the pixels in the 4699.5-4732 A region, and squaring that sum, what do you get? 868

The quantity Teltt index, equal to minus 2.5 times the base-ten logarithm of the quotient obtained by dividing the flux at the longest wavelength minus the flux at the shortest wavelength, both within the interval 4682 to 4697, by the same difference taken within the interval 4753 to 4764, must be -2.5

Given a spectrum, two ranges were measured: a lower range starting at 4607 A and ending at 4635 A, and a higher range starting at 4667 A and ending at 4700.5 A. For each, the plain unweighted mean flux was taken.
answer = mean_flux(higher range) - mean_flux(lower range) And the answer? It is -3.0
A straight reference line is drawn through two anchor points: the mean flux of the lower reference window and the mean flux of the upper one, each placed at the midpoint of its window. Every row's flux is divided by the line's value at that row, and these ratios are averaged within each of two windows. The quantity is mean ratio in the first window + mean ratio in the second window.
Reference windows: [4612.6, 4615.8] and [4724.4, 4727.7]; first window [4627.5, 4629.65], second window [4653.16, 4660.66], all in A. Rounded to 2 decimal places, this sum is 1.95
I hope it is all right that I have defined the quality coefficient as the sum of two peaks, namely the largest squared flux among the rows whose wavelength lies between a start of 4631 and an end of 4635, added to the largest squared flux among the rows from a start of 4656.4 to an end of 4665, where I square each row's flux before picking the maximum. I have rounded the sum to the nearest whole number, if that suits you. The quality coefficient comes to 46240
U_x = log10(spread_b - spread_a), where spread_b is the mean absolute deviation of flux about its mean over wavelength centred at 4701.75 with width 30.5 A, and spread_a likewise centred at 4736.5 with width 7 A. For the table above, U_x 0.86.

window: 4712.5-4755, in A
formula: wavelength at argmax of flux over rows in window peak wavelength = 4719.52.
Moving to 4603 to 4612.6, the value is 4612.09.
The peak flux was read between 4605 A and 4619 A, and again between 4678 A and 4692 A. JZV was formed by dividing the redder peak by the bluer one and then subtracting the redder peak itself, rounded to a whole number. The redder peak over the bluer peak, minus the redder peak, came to -150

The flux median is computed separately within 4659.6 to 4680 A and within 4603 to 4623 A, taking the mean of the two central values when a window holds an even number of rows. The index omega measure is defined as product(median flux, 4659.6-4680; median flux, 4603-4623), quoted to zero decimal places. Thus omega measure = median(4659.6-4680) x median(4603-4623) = 21460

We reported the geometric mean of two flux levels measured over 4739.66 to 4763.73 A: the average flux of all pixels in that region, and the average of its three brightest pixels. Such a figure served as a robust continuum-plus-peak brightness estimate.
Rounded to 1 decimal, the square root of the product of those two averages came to 139.8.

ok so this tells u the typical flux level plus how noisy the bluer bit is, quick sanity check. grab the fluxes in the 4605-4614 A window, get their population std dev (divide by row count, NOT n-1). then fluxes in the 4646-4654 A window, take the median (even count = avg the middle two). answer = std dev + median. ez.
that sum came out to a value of 138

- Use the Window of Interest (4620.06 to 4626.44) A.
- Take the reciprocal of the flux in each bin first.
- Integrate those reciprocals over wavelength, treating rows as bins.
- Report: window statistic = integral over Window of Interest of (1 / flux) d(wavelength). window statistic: 0.044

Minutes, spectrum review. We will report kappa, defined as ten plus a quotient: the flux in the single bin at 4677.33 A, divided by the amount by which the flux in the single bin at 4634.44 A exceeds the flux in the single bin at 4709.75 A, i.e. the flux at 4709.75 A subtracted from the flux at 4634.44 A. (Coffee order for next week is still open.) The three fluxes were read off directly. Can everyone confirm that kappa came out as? 26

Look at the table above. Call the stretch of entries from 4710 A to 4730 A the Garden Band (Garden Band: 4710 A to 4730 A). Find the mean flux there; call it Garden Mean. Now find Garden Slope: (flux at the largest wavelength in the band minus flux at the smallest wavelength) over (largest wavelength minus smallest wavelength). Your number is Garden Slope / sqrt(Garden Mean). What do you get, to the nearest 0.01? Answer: 0.01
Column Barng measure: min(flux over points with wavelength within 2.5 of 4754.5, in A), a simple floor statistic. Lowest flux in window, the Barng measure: 128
